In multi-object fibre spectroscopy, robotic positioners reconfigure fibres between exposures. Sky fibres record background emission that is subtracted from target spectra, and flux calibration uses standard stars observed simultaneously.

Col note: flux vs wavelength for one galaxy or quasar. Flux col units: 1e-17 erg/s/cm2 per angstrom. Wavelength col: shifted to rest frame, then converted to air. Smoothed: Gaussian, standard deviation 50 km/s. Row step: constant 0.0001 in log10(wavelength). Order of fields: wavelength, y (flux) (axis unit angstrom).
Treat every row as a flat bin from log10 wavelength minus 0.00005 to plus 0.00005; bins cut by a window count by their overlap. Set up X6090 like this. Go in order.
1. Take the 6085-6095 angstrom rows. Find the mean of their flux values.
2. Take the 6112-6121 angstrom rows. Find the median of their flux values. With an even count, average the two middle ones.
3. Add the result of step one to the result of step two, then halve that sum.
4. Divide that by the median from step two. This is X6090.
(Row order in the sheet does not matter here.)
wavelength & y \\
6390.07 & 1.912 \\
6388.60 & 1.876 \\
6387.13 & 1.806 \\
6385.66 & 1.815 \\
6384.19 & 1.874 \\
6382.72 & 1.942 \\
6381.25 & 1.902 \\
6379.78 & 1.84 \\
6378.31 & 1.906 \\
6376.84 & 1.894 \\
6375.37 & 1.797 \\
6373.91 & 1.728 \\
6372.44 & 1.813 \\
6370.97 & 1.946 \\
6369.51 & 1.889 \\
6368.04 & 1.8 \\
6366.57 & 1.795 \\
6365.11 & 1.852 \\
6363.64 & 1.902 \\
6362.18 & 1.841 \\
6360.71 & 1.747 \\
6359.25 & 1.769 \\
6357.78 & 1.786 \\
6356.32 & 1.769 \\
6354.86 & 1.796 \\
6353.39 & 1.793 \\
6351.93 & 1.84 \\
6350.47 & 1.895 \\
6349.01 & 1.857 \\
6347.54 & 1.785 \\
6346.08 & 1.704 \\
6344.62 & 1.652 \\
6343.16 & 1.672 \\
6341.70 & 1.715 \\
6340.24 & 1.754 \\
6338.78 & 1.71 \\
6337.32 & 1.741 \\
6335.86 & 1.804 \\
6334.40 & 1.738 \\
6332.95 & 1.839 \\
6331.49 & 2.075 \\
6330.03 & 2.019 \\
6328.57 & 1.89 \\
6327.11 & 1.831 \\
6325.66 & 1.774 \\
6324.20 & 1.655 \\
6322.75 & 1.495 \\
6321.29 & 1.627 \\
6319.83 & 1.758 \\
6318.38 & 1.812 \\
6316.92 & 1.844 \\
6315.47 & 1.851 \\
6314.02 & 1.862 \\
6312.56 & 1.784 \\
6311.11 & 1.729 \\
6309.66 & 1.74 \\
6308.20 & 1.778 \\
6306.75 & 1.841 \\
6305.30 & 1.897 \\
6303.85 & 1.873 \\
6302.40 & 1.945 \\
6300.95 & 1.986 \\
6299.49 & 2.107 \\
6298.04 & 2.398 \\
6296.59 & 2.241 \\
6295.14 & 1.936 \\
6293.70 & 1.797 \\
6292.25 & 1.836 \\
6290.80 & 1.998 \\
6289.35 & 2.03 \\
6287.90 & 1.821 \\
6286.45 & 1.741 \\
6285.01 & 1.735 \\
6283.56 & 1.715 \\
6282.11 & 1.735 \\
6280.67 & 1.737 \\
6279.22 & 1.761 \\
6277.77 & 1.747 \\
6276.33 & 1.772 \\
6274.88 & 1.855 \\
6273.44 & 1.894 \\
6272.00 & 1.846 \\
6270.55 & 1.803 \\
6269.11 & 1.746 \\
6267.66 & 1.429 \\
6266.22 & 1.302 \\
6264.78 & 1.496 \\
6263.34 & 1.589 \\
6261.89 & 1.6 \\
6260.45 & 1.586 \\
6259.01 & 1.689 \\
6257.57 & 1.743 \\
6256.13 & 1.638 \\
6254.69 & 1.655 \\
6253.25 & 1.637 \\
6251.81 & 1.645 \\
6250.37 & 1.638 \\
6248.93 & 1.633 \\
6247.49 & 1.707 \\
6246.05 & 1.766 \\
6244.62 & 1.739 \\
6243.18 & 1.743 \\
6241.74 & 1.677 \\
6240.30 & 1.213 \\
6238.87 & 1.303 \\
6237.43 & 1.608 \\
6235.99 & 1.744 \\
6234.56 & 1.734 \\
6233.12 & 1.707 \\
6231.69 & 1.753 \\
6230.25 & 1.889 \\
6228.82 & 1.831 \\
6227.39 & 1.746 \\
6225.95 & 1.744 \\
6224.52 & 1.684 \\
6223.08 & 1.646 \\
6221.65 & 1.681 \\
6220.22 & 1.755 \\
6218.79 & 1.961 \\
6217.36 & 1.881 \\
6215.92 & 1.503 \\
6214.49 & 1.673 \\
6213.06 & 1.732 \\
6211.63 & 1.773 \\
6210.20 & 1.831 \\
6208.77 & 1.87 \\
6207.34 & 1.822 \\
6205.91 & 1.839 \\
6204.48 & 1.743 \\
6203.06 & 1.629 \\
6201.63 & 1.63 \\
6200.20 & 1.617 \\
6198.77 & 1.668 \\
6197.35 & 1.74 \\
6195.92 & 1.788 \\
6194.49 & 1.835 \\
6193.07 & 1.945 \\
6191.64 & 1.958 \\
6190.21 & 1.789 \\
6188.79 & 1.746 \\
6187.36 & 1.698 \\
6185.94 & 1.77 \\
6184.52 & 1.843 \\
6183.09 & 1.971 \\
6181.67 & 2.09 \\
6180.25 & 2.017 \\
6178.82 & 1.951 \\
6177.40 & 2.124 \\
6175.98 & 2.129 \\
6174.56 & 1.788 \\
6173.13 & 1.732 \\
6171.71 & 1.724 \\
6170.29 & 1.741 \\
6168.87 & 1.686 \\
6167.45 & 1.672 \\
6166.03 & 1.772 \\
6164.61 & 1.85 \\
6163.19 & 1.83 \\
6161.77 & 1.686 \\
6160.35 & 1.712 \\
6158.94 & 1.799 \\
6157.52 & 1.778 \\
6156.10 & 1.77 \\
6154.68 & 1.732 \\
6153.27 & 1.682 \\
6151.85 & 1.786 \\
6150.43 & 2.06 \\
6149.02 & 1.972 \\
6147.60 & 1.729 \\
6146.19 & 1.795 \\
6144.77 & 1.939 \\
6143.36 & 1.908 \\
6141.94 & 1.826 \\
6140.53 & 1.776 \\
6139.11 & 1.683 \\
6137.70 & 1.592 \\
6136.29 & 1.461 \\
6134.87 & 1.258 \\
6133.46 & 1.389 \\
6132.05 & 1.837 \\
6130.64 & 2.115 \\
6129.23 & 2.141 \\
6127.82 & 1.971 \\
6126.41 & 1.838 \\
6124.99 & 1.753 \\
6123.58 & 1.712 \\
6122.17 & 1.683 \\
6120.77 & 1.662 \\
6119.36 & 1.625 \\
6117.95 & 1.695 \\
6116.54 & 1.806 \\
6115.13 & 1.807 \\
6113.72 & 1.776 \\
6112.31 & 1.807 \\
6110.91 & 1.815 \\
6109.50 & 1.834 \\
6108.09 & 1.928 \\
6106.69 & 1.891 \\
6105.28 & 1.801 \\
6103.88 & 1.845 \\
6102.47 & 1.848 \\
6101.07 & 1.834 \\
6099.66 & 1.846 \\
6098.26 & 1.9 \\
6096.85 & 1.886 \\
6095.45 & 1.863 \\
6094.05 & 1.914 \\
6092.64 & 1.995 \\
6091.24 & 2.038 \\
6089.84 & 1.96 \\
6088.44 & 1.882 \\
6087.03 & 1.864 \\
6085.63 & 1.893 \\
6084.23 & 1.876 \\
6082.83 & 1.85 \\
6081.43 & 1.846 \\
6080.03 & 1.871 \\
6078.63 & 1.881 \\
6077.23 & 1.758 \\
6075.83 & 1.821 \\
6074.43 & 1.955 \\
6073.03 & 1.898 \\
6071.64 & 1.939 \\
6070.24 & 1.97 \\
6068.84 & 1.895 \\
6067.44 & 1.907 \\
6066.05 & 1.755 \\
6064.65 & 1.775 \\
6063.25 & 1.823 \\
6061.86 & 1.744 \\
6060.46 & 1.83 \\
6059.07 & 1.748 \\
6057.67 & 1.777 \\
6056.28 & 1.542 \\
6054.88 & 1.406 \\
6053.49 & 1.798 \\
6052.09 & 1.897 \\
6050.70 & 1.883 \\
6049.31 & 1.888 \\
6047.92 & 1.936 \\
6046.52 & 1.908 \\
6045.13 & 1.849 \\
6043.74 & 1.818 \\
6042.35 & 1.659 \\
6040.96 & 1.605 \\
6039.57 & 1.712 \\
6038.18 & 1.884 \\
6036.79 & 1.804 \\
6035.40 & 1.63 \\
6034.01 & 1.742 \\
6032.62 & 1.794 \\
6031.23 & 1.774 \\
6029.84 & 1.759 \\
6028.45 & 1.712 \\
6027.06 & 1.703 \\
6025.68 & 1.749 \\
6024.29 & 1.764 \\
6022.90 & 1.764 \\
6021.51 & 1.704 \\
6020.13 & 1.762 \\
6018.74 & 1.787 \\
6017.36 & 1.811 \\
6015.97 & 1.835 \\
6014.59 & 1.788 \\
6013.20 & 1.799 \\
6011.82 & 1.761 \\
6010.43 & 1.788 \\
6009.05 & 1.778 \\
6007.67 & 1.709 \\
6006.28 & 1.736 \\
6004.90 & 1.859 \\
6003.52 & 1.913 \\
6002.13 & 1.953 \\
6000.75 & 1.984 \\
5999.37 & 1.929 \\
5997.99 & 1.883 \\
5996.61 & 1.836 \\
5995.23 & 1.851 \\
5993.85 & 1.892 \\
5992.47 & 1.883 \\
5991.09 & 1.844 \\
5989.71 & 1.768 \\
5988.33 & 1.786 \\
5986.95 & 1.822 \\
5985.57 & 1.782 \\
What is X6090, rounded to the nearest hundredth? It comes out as 1.04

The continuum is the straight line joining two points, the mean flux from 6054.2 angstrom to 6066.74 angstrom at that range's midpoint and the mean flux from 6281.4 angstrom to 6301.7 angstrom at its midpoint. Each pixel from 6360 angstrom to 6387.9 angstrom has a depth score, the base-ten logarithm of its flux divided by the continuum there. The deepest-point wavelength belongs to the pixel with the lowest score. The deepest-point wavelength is 6373.91 angstrom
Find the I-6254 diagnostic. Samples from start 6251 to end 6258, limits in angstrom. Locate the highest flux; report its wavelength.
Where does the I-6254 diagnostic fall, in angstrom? 6257.57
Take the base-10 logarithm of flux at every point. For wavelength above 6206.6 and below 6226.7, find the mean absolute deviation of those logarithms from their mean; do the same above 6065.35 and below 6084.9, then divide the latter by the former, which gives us 0.51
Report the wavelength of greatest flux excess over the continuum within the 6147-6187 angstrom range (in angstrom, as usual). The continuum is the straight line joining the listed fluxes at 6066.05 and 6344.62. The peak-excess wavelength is 6175.98 angstrom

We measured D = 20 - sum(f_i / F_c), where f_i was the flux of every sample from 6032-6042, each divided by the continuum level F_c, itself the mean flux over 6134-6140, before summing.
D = 11.9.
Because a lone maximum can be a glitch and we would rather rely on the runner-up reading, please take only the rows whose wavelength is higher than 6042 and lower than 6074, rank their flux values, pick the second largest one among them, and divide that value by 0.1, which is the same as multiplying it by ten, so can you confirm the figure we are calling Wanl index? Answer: 19.4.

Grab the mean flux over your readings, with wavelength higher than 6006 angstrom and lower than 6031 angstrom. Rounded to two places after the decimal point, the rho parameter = 1.76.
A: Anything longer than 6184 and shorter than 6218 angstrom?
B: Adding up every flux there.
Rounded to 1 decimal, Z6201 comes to 42.3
